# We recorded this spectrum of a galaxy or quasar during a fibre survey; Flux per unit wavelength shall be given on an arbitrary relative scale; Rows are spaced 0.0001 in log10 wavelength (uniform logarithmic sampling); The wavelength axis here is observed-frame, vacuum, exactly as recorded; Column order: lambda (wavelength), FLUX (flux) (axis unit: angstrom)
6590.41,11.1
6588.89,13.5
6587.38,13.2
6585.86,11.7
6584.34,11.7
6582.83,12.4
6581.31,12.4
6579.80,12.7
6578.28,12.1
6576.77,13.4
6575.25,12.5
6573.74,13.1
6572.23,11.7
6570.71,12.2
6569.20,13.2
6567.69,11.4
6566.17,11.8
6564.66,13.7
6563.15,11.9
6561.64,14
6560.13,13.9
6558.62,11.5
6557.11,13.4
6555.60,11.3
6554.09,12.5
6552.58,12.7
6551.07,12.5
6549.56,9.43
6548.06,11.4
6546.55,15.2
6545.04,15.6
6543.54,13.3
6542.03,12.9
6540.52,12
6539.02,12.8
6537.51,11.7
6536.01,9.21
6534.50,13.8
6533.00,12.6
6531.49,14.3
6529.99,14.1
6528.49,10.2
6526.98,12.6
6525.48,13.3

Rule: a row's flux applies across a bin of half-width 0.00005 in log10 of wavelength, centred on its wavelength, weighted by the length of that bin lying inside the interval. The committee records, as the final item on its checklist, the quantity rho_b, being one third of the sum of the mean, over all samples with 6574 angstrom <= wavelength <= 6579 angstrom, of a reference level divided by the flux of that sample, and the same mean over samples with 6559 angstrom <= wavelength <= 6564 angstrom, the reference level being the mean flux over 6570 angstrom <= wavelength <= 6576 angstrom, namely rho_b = 0.64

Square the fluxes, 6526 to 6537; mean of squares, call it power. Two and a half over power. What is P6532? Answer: 0.0159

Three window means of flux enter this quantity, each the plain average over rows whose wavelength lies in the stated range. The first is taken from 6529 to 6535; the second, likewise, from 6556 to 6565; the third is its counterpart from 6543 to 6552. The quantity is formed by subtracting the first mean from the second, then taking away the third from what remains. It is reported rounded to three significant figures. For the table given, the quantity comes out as -13.5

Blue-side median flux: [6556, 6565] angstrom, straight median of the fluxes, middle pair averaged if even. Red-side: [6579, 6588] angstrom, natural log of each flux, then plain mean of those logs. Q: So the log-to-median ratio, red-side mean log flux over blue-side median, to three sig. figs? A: 0.185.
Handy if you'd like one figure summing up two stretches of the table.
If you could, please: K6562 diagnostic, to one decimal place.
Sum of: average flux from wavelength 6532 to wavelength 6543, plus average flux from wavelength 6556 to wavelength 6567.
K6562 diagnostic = 25.0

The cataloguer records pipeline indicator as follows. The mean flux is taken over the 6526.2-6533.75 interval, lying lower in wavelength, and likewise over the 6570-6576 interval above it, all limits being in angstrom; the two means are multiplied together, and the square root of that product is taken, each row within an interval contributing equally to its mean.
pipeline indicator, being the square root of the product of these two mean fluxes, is 12.57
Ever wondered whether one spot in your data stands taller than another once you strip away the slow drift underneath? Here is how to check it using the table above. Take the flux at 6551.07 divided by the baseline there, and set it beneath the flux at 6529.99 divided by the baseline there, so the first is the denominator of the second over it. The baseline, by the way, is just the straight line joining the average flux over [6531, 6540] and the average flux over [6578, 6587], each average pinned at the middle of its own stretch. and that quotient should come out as 1.12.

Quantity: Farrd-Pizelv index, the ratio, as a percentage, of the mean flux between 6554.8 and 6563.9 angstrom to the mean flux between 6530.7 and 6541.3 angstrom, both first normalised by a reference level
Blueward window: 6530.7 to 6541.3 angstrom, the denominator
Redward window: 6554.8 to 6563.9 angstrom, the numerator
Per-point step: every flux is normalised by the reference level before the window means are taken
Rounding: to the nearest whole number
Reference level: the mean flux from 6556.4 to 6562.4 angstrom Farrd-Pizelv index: 103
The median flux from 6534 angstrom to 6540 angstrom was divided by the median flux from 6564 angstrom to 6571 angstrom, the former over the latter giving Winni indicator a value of 1.00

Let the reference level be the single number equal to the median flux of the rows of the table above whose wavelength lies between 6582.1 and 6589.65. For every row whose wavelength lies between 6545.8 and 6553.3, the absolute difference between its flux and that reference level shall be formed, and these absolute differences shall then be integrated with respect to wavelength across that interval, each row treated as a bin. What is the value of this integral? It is 11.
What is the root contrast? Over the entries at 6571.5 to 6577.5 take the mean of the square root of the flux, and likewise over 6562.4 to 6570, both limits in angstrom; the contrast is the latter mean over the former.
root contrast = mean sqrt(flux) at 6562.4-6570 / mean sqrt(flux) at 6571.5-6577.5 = 0.99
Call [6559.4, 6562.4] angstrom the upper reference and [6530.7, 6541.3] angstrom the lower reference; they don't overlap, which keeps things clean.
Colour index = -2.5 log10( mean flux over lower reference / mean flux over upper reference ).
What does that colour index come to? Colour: 0.13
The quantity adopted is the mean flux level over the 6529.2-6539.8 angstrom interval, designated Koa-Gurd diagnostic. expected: 12.6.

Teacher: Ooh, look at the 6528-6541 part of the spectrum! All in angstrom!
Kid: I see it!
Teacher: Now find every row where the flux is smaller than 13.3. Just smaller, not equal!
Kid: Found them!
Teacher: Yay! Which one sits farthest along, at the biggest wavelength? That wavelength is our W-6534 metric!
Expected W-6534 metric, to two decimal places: 6540.52 angstrom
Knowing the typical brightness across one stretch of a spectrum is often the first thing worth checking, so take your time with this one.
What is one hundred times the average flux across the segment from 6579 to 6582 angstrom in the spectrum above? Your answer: 1255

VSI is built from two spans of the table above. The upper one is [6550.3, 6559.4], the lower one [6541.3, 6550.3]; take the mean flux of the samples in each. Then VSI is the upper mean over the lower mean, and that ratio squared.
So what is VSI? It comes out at 0.90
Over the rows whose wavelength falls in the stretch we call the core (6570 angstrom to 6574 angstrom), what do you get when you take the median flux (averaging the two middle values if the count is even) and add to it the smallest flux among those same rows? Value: 23.9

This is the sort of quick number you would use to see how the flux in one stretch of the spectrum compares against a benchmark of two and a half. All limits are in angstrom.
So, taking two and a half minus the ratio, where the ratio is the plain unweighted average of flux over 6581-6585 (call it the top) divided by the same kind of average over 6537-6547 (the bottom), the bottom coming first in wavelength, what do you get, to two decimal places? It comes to 1.59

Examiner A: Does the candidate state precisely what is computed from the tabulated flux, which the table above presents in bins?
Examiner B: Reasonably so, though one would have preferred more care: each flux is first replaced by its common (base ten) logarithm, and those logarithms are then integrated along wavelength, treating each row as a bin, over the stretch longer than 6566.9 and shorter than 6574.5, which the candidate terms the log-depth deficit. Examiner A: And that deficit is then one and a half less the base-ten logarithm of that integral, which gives 0.58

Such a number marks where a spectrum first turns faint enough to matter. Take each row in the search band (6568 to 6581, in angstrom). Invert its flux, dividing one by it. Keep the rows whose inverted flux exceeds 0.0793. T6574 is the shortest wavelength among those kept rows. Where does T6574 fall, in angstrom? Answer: 6570.71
